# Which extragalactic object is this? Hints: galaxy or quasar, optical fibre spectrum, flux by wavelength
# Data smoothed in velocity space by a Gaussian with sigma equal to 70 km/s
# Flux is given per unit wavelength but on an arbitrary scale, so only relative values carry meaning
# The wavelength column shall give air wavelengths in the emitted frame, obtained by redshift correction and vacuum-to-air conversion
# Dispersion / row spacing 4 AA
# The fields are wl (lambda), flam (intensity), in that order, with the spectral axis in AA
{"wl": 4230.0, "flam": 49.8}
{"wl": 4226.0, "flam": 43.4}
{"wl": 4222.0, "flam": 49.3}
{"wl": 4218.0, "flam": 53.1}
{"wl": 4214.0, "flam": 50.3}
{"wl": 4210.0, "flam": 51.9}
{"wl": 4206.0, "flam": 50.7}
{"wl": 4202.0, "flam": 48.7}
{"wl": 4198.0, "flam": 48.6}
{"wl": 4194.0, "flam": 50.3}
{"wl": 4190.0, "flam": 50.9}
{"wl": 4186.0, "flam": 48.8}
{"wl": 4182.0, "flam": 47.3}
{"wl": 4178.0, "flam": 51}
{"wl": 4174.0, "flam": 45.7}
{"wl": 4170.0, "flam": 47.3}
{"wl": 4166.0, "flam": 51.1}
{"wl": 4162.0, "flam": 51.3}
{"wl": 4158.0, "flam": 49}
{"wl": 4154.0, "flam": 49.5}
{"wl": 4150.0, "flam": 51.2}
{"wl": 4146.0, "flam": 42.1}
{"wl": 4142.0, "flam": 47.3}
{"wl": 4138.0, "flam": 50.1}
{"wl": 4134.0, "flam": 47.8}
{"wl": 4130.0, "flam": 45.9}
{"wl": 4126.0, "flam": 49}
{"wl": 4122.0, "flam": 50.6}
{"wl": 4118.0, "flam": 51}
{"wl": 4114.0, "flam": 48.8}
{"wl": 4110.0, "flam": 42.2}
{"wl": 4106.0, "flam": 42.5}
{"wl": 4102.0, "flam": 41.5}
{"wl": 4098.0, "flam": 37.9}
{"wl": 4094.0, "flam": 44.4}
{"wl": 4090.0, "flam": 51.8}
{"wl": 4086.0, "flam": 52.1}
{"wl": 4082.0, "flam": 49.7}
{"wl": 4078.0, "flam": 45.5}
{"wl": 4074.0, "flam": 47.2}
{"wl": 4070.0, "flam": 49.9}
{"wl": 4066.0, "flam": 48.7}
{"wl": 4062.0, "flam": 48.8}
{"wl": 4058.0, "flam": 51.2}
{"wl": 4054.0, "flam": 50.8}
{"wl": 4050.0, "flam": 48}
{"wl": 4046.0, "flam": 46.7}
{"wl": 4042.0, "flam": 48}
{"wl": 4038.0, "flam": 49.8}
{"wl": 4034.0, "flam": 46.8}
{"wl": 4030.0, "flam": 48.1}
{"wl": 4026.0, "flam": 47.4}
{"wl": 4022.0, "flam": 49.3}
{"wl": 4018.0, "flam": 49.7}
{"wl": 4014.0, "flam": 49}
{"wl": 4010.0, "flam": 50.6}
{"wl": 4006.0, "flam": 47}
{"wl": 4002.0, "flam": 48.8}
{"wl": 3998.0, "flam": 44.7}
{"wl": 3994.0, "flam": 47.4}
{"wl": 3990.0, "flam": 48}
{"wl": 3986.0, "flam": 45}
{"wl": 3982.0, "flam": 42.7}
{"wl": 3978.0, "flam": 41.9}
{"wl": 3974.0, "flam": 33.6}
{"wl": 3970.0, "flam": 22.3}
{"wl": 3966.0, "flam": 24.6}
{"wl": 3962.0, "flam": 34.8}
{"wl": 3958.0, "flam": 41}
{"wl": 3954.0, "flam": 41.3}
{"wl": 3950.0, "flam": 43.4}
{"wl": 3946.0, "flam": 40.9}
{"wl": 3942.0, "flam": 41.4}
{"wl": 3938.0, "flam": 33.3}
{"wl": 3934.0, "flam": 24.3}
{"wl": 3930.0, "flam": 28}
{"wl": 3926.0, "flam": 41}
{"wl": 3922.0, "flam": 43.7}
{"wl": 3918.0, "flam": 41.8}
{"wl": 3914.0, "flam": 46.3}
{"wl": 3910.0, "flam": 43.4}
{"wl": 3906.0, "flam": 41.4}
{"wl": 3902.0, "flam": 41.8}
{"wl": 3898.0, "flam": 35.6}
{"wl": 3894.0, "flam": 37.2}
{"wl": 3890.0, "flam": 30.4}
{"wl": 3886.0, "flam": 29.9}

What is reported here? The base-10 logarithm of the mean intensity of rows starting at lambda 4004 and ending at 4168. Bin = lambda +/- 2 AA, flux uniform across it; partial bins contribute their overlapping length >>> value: 1.68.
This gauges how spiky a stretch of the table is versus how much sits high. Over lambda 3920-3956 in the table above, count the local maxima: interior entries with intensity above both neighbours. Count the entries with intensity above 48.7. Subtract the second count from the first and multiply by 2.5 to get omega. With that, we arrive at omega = 5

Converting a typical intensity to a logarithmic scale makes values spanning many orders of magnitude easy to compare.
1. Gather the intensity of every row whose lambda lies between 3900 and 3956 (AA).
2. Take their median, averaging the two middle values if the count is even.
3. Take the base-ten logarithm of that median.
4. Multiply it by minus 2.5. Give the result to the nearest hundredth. -4.04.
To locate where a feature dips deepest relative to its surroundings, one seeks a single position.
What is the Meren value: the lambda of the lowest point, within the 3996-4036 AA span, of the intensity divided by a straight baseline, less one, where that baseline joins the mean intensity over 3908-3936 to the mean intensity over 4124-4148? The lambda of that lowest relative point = 3998.0 AA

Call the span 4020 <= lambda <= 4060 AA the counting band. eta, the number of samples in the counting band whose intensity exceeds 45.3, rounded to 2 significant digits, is 10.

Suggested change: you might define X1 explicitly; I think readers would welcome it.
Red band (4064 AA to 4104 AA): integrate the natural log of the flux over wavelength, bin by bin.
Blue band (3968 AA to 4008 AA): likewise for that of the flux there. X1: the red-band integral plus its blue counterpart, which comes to 302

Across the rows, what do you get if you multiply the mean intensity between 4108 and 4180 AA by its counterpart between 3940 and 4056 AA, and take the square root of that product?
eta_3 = 46.1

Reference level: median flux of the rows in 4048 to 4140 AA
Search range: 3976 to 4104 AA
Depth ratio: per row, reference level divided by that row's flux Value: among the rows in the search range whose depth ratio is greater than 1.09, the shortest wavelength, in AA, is 3978.0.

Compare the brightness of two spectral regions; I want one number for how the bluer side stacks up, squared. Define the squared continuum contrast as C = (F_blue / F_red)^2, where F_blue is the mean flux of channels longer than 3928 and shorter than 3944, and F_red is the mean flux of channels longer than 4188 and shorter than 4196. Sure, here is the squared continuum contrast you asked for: 0.39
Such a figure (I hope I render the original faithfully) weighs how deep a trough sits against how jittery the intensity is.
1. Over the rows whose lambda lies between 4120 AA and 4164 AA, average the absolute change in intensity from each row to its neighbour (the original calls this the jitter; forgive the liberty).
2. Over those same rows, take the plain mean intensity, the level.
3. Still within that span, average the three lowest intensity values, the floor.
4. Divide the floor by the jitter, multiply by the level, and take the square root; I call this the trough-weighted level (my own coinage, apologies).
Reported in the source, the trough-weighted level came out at 27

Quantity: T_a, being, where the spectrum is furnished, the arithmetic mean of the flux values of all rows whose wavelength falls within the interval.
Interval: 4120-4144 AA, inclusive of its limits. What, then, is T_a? 48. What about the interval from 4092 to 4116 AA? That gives 43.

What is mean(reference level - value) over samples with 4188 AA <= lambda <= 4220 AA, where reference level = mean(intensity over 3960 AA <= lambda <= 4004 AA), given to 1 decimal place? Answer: -11.1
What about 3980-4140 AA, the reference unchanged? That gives -8.2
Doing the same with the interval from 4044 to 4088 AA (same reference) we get -9.5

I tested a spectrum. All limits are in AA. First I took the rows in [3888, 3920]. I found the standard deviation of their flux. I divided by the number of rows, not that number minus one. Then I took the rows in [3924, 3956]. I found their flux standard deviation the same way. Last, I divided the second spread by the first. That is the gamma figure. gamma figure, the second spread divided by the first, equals 1.4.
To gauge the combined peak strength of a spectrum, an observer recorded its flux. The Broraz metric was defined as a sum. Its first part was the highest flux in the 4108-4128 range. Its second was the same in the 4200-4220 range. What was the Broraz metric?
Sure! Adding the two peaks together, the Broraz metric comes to 104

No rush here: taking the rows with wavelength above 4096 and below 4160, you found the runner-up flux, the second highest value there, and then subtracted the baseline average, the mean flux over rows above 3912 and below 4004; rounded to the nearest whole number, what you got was 12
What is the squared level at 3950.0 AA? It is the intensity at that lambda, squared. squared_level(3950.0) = 1884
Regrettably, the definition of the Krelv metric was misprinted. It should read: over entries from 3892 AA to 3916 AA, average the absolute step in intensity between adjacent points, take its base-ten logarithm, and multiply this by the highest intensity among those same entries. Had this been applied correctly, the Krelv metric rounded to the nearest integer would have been 19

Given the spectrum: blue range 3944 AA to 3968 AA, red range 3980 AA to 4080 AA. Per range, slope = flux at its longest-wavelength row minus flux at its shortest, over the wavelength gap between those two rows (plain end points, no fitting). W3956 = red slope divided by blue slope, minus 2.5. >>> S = -2.5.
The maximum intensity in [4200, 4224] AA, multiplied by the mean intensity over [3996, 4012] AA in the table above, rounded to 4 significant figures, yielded 2537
